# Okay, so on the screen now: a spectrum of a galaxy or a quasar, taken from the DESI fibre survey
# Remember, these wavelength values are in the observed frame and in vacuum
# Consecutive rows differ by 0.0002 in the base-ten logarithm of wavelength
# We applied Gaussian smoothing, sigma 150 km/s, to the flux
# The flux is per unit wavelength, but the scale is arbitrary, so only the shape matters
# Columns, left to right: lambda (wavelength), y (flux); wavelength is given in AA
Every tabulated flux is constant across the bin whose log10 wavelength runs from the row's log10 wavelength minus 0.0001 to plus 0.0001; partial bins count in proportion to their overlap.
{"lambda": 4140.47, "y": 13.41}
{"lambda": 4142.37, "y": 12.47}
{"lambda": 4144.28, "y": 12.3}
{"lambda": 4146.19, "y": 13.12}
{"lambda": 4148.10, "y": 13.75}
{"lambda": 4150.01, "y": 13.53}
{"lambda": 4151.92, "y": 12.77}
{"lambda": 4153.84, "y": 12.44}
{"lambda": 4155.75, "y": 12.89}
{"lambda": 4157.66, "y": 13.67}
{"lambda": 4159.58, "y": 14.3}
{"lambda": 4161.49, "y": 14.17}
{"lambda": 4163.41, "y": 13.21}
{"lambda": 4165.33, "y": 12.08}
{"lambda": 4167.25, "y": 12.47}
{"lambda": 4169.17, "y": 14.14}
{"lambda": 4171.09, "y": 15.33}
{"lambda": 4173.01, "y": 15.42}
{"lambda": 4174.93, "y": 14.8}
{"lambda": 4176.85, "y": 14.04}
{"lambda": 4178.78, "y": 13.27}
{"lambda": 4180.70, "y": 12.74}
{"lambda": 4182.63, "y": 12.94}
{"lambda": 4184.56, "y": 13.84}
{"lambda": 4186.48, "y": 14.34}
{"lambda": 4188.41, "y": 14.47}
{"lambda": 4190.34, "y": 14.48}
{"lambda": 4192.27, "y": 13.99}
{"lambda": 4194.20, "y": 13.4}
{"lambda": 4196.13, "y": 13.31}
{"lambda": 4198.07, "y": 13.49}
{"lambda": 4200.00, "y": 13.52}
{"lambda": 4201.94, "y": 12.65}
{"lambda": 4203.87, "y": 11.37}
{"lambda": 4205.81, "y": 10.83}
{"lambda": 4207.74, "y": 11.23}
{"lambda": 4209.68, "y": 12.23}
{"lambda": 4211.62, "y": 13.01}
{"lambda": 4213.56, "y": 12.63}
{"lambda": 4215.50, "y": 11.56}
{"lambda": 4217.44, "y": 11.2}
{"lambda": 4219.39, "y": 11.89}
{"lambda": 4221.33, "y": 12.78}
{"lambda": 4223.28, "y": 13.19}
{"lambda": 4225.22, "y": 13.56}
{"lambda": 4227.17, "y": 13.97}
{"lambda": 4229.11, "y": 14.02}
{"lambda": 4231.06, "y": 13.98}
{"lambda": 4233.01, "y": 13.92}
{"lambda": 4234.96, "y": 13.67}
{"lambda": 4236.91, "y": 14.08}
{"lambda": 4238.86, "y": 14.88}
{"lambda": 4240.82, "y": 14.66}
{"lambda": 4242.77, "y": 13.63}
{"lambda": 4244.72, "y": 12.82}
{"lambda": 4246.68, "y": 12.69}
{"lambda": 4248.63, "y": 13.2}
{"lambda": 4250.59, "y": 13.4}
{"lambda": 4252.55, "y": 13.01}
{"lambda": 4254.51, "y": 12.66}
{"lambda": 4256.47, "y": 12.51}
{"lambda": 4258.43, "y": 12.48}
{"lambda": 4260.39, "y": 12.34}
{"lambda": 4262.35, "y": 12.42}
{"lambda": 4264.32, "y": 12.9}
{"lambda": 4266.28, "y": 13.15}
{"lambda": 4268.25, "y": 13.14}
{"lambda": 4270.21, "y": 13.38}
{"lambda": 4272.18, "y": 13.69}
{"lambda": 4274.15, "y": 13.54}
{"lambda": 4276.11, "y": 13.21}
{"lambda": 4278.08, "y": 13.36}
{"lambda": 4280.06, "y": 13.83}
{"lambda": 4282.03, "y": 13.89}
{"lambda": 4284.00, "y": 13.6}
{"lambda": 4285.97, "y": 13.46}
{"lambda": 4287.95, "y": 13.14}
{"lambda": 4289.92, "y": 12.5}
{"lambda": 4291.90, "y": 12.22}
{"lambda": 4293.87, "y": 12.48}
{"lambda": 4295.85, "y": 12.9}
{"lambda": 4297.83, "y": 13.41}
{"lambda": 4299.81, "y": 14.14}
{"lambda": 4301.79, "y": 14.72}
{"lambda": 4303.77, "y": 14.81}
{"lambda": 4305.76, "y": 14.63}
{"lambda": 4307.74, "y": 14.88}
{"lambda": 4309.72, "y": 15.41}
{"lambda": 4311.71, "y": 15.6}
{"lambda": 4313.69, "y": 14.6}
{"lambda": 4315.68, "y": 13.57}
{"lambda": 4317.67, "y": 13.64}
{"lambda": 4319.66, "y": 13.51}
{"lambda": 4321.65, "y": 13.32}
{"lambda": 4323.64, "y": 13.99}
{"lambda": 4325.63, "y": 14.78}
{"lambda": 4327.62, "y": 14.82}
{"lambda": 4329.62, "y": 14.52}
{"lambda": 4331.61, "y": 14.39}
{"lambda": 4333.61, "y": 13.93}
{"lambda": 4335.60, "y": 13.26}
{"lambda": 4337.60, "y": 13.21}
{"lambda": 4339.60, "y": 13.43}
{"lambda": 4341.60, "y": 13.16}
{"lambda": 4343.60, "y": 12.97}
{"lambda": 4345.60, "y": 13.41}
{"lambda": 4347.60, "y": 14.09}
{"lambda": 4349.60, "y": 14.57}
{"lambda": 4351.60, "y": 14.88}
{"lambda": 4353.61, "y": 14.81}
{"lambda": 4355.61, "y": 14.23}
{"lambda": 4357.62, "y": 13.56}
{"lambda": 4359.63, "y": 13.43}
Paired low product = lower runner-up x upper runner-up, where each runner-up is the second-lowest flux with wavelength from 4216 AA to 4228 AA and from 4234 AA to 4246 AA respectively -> 162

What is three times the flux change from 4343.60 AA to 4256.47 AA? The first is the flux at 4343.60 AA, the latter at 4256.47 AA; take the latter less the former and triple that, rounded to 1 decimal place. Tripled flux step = -1.4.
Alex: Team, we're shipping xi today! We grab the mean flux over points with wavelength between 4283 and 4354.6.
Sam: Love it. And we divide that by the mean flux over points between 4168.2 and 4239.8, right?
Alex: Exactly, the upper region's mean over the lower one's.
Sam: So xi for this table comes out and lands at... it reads 1.04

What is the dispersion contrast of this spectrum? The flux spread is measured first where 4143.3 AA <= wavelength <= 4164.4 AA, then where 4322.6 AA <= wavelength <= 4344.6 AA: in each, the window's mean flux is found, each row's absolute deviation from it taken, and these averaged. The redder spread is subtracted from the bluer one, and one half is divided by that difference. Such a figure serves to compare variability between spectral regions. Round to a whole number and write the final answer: -10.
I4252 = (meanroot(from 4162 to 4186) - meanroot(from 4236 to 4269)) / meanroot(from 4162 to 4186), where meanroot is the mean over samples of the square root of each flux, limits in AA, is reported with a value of 0.02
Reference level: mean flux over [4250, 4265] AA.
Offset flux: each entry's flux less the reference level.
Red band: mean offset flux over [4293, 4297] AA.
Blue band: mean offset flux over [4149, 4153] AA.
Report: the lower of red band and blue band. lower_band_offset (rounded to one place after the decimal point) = 0.0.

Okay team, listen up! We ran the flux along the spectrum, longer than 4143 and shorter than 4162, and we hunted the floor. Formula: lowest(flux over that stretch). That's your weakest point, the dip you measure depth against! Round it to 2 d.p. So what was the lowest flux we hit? 12.30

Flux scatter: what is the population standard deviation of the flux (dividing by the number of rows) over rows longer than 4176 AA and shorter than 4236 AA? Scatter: 1.0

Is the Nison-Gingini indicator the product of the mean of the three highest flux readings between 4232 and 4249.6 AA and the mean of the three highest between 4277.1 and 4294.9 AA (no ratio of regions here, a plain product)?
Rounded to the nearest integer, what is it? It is 200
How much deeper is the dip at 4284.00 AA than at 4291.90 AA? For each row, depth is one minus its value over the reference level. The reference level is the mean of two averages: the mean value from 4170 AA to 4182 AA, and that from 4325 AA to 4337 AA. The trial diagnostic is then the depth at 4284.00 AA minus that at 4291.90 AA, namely -0.10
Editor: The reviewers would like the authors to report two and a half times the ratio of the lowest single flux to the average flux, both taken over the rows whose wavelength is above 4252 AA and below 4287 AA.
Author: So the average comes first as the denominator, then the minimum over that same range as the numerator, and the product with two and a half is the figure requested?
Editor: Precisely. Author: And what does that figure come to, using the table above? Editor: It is 2.35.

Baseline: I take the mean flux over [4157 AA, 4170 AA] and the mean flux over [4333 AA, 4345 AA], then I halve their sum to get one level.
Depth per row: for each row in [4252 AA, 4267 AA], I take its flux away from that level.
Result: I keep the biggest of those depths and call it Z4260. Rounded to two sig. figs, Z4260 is 1.0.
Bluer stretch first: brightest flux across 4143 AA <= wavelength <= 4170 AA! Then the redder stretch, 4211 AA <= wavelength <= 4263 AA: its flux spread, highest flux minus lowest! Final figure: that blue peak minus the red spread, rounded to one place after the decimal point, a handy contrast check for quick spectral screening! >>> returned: 10.6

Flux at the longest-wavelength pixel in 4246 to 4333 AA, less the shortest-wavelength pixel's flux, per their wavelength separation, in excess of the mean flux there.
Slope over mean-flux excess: -13.6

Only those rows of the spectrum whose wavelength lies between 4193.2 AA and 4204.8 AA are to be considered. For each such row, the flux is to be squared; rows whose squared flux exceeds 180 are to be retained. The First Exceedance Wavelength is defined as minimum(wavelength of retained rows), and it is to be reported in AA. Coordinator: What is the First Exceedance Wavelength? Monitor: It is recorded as 4198.07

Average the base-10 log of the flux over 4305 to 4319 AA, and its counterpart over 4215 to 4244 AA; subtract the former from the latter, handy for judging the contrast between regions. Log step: -0.04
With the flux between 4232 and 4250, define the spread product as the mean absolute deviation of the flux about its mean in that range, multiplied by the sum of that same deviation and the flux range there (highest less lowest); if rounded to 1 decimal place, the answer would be 1.6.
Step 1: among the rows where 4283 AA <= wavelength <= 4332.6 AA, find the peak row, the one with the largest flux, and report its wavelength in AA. 4311.71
